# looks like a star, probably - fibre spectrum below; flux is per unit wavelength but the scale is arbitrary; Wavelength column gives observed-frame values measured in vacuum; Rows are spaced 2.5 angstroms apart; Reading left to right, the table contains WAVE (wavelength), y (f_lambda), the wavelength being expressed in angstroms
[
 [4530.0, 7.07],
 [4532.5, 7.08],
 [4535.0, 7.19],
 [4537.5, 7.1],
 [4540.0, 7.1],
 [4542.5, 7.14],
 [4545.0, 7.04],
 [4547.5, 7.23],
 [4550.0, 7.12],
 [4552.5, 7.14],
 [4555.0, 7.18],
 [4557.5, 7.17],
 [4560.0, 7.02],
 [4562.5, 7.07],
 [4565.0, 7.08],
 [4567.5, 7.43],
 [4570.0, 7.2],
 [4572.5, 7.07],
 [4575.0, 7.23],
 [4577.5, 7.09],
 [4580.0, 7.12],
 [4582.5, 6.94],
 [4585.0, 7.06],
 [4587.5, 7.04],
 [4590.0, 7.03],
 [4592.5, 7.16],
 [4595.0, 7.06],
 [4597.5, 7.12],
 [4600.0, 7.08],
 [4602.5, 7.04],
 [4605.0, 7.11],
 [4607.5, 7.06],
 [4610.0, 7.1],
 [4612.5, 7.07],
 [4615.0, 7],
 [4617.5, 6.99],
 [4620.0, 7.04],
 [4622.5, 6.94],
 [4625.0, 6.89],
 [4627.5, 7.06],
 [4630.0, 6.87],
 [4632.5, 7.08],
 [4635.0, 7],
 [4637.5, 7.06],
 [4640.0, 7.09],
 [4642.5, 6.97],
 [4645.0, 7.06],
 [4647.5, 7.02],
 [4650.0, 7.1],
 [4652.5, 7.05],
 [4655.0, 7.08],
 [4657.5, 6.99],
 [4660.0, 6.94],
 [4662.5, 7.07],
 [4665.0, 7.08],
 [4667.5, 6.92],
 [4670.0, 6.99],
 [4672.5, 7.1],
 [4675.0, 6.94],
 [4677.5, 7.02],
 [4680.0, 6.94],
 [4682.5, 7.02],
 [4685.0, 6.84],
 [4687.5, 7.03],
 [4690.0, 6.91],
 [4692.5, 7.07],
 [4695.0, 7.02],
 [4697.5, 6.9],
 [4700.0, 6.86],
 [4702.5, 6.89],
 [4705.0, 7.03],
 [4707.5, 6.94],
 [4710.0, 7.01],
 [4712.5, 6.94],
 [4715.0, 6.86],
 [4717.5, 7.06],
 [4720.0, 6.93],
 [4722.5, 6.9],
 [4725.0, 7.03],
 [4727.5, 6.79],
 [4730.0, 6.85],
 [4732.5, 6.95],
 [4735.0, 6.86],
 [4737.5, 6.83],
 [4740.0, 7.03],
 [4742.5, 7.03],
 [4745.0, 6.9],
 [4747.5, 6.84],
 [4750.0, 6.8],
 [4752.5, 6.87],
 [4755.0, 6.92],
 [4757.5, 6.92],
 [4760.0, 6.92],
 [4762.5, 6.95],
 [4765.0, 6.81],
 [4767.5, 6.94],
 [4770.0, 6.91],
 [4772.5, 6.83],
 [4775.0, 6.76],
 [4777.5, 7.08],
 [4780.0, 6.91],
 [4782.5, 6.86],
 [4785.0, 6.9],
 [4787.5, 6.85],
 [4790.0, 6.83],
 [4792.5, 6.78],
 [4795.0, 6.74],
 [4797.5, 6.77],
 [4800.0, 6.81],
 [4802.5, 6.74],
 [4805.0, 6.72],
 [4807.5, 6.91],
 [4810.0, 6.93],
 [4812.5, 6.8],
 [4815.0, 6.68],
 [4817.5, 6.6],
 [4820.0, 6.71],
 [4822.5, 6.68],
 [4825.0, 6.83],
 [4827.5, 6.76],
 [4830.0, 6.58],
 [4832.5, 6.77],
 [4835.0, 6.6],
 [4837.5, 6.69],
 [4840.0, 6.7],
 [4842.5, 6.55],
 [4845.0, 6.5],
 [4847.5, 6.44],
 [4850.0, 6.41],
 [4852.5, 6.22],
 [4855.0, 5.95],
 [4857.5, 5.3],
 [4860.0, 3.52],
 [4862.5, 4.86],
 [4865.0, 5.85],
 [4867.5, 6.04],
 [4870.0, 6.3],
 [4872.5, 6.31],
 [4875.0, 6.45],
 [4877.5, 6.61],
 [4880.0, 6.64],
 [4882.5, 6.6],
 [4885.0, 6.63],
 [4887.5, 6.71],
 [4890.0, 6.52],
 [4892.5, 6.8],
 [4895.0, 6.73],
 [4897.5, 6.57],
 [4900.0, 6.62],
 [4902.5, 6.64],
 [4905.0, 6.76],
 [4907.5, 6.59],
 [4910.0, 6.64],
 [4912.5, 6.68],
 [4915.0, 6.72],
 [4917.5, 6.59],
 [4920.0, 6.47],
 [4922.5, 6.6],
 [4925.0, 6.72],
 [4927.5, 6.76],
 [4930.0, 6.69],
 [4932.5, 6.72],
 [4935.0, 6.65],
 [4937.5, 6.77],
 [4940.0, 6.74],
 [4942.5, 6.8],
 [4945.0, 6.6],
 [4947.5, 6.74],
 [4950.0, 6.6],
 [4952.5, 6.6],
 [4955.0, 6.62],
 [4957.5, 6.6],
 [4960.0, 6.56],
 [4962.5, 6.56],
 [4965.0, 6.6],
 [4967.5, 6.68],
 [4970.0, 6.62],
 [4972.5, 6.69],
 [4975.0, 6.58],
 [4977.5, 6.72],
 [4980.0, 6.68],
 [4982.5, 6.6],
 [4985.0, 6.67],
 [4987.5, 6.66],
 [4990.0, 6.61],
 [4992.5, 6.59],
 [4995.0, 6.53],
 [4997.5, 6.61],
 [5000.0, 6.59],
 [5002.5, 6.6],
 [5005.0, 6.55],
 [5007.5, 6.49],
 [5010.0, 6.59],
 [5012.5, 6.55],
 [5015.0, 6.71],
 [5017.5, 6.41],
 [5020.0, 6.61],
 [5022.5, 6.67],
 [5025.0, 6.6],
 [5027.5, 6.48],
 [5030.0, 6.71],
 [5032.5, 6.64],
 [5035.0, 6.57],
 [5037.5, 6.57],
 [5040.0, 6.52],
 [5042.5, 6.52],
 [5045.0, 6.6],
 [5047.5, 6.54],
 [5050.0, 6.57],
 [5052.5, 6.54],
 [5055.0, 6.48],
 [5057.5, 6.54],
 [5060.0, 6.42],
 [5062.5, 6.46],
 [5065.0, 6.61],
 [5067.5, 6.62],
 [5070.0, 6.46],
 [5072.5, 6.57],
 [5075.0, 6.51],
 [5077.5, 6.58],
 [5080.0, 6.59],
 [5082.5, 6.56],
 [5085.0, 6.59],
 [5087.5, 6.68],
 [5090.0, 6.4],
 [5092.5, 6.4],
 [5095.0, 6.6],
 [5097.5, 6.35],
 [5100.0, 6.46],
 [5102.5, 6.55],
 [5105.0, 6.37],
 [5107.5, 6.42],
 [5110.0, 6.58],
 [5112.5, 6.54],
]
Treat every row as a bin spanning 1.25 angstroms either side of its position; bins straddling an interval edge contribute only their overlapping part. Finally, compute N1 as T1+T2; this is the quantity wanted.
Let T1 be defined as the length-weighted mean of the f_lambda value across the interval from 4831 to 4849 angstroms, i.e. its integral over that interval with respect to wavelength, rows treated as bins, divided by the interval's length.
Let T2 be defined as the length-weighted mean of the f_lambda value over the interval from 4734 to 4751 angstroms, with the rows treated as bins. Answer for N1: 13.50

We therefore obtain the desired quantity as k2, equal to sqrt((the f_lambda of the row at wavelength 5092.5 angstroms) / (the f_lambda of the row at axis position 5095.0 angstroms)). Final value 0.98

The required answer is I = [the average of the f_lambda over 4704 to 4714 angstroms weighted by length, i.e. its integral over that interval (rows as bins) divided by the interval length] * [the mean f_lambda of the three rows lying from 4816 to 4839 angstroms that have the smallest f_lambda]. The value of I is 46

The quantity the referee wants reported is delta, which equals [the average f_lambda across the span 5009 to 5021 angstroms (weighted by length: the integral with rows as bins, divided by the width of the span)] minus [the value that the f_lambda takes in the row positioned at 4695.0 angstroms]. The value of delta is -0.4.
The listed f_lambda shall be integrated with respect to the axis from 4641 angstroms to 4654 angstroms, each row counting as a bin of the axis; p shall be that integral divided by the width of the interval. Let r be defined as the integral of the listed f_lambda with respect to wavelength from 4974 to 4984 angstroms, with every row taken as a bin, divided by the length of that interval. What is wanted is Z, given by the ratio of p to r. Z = 1.06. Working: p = 7.04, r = 6.6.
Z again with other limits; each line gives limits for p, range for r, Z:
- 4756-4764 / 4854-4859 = 1.26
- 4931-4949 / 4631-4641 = 0.95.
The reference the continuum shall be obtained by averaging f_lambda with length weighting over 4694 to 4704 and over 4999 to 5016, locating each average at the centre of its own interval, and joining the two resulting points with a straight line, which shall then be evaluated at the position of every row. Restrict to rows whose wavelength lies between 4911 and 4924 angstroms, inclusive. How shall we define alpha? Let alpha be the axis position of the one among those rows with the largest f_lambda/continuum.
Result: 4915.0 angstroms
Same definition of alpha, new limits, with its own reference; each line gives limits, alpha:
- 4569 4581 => 4575.0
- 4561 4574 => 4567.5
